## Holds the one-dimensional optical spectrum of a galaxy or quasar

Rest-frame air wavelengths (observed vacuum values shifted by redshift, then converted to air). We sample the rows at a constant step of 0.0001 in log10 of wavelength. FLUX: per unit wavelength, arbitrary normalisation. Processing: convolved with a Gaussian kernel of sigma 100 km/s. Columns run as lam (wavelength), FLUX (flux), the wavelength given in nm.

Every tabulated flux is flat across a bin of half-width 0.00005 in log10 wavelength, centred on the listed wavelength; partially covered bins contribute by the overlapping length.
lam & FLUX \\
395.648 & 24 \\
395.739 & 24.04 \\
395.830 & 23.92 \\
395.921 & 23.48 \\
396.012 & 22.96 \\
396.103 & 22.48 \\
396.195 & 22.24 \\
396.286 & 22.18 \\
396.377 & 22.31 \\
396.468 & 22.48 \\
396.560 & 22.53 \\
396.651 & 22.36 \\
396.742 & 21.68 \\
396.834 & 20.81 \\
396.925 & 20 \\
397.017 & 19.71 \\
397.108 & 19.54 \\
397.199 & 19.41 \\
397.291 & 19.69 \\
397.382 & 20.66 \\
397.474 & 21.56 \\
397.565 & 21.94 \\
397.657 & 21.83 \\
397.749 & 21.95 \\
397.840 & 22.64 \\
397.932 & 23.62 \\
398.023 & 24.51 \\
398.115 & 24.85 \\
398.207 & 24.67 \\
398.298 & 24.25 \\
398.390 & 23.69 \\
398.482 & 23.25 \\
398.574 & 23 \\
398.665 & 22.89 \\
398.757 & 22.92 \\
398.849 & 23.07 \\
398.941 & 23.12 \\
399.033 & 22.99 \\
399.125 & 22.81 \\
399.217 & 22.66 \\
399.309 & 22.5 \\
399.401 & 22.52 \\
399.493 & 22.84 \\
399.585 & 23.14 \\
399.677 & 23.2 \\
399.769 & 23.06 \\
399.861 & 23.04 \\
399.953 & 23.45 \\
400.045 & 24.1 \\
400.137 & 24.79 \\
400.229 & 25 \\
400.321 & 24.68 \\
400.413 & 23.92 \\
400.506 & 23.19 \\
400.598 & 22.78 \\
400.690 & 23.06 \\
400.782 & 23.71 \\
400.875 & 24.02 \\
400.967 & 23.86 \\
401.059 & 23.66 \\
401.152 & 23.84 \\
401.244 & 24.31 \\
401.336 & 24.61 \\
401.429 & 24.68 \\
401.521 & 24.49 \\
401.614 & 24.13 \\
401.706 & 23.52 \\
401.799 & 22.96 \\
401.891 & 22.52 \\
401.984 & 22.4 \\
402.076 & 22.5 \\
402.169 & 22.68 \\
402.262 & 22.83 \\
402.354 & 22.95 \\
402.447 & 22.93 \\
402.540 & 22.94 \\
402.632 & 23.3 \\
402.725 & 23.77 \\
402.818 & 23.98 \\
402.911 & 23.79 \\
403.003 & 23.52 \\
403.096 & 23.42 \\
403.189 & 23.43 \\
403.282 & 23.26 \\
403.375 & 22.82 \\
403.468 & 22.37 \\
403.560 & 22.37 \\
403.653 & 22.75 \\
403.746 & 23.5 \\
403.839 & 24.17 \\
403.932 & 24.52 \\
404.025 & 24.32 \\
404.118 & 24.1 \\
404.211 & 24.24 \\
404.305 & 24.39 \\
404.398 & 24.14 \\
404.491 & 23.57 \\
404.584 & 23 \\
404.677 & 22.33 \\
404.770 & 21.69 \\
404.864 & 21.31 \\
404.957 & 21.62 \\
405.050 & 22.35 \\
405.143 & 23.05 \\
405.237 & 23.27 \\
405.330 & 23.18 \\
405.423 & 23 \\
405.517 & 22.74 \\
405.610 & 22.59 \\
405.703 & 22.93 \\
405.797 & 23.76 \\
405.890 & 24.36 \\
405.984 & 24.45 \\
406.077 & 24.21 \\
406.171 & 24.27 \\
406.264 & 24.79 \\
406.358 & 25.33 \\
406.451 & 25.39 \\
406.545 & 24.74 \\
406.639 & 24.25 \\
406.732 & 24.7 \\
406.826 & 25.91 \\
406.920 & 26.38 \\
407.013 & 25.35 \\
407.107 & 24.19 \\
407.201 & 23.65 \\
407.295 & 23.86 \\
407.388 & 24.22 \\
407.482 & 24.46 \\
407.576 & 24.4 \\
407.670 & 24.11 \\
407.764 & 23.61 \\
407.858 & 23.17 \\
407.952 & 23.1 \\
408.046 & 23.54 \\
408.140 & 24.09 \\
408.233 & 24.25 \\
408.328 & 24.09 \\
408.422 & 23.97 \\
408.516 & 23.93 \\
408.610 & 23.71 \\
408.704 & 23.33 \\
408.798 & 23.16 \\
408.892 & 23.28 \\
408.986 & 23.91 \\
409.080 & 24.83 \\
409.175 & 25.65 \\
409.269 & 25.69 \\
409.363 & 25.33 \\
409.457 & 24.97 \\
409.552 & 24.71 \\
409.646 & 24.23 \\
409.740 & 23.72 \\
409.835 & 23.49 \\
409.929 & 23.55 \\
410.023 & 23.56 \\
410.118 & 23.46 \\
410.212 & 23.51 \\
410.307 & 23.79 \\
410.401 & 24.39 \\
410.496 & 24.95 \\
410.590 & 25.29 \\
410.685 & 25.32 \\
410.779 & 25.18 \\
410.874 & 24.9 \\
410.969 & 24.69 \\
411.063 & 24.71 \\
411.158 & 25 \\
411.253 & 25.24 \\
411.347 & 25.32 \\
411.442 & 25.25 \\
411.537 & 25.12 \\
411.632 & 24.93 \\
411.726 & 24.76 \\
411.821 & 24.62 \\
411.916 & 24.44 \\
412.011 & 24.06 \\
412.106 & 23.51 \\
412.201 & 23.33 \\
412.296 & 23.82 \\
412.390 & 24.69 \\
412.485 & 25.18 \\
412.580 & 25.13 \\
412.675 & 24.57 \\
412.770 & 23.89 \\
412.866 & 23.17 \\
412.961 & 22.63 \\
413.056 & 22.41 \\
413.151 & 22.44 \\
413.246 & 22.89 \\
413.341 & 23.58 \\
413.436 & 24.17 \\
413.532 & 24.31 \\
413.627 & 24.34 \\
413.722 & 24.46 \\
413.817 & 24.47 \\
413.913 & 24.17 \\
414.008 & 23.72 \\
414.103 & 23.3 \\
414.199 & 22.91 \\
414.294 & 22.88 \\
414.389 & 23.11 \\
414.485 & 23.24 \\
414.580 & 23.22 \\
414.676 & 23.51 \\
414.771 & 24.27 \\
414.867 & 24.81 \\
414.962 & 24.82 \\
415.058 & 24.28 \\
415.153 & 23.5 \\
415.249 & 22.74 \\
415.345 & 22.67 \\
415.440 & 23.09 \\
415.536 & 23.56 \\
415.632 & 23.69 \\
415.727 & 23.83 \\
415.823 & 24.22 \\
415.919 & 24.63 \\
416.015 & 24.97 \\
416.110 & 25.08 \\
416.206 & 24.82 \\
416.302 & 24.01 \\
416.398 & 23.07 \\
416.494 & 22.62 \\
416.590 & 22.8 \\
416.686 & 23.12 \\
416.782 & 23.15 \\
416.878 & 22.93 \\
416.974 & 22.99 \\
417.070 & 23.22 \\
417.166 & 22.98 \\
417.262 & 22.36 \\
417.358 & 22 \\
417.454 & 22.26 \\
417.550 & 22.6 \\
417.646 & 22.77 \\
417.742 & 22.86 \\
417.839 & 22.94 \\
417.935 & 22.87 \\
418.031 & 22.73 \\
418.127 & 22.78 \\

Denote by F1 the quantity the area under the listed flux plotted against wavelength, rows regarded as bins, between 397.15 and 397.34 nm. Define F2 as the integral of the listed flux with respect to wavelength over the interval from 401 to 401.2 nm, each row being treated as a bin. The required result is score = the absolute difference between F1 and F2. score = 1.0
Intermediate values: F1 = 3.7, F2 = 4.75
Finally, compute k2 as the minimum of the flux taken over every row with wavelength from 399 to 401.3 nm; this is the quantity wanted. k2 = 22.5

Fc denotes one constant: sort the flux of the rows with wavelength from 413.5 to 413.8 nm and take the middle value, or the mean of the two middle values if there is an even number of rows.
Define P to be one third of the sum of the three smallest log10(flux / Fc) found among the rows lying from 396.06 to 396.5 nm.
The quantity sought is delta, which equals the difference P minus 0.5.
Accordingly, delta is -0.539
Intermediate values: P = -0.039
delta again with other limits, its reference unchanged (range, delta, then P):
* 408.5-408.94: -0.520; -0.020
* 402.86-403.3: -0.518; -0.018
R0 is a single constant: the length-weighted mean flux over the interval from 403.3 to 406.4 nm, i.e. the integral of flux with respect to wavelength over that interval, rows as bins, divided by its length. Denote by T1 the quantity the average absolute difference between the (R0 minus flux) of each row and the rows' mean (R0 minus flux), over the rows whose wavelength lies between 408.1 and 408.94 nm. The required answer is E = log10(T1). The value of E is -0.5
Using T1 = 0.3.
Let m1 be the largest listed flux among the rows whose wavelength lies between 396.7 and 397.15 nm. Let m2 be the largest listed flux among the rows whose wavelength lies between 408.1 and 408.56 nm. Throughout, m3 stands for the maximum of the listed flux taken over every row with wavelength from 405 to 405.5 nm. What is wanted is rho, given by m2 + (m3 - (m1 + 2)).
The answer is 24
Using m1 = 21.68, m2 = 24.25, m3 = 23.27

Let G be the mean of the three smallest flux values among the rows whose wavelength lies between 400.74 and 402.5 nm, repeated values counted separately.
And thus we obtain 22.5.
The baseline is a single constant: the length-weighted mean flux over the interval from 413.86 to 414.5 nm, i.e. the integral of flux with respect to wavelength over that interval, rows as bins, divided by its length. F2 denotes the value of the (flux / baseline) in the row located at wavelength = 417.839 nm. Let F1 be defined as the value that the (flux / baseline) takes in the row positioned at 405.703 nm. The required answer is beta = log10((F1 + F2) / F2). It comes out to 0.301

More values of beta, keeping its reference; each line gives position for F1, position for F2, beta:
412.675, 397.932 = 0.310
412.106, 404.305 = 0.293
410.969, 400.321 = 0.301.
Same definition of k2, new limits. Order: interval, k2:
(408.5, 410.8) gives 23.16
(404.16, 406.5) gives 21.31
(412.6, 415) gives 22.41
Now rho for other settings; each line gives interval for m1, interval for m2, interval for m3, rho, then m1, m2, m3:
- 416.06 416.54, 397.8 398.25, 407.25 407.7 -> 22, 25.08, 24.85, 24.46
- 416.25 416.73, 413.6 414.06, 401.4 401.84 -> 23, 24.01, 24.47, 24.68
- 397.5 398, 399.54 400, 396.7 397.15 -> 20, 23.62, 23.45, 21.68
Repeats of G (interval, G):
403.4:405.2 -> 21.5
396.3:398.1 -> 19.5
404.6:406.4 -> 21.5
